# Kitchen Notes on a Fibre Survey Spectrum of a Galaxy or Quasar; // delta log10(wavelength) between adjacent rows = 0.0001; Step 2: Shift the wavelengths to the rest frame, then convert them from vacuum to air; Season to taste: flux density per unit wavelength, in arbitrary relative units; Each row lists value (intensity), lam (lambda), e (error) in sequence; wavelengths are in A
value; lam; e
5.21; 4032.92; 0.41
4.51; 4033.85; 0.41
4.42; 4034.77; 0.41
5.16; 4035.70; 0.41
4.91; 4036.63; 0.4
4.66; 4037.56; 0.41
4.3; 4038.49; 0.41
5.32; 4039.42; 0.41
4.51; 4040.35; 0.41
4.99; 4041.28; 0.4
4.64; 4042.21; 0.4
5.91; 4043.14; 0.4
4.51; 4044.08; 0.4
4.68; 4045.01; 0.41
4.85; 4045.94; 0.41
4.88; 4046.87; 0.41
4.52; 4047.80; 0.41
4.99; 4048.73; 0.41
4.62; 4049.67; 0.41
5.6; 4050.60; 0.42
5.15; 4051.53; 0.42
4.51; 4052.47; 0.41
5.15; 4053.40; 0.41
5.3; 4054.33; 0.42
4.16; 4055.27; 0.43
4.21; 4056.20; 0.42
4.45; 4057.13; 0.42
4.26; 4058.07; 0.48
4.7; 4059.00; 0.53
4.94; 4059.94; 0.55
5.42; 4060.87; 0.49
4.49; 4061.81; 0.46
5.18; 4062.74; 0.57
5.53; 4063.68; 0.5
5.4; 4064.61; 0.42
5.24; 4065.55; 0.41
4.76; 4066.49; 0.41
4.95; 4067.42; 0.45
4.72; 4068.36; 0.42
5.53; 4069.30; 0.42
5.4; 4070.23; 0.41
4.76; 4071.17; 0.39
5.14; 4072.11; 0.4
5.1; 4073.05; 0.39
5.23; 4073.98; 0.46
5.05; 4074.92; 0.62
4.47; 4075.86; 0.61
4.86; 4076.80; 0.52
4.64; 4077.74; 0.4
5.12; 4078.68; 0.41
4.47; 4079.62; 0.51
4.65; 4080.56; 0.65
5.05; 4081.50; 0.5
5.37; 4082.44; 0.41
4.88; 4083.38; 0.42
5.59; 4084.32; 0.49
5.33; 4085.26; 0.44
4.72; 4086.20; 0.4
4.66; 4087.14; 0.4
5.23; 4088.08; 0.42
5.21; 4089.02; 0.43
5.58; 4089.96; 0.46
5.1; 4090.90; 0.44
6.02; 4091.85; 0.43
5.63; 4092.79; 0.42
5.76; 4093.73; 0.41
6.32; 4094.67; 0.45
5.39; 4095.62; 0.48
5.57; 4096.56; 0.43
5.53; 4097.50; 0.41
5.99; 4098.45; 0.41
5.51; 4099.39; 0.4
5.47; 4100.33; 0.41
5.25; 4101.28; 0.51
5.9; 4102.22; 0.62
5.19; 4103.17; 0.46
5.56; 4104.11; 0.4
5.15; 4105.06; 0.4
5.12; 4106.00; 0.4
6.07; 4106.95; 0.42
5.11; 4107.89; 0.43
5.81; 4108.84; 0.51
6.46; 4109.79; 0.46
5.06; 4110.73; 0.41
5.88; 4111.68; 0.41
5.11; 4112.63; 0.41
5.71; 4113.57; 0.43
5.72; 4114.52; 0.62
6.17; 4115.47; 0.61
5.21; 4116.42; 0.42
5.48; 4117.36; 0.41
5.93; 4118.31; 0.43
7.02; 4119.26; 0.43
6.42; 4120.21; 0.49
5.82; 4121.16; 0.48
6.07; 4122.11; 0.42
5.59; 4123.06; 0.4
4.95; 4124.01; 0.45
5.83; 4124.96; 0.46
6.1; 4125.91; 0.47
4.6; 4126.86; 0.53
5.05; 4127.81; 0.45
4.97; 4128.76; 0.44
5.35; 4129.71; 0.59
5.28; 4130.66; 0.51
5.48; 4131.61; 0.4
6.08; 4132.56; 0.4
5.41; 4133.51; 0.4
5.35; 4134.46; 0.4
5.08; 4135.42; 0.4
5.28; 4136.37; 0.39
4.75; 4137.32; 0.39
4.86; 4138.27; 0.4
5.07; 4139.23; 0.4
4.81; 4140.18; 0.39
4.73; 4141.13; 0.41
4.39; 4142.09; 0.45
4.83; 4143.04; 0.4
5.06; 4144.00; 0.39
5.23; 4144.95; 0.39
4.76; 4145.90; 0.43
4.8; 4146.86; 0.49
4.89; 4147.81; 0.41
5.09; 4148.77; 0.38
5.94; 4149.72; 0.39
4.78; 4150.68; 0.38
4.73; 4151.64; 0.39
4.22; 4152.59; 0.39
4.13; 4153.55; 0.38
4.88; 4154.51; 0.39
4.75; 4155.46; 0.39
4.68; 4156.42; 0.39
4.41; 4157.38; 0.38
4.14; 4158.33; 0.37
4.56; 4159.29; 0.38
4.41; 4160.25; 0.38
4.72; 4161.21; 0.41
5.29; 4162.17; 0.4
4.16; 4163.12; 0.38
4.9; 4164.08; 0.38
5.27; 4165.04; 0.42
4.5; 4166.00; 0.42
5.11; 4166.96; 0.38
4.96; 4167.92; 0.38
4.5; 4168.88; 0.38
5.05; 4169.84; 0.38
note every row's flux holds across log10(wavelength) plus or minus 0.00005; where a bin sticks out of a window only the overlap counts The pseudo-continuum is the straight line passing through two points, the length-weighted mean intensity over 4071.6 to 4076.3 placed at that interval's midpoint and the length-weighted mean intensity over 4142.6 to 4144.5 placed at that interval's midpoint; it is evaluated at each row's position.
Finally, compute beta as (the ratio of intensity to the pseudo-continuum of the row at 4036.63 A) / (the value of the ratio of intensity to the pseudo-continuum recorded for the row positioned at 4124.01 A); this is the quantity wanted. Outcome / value 0.98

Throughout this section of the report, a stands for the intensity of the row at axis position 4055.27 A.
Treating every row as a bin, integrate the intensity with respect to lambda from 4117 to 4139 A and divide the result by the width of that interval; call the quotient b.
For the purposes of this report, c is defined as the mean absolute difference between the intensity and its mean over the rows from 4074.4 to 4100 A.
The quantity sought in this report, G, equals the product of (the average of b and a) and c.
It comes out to 1.92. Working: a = 4.16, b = 5.50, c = 0.40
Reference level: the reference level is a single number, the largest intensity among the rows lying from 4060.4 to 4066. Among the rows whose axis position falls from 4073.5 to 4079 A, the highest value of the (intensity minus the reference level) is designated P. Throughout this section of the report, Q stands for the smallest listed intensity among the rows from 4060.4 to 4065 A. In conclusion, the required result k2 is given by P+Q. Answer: 4.19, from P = -0.3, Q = 4.49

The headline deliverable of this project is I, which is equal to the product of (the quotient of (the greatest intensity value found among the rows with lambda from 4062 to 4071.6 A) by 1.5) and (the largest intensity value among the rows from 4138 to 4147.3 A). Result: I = 19.3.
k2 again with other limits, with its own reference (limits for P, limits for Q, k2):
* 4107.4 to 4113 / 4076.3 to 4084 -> 5.40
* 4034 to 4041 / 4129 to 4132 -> 5.07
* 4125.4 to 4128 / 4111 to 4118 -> 5.68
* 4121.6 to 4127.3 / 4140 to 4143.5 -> 4.96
